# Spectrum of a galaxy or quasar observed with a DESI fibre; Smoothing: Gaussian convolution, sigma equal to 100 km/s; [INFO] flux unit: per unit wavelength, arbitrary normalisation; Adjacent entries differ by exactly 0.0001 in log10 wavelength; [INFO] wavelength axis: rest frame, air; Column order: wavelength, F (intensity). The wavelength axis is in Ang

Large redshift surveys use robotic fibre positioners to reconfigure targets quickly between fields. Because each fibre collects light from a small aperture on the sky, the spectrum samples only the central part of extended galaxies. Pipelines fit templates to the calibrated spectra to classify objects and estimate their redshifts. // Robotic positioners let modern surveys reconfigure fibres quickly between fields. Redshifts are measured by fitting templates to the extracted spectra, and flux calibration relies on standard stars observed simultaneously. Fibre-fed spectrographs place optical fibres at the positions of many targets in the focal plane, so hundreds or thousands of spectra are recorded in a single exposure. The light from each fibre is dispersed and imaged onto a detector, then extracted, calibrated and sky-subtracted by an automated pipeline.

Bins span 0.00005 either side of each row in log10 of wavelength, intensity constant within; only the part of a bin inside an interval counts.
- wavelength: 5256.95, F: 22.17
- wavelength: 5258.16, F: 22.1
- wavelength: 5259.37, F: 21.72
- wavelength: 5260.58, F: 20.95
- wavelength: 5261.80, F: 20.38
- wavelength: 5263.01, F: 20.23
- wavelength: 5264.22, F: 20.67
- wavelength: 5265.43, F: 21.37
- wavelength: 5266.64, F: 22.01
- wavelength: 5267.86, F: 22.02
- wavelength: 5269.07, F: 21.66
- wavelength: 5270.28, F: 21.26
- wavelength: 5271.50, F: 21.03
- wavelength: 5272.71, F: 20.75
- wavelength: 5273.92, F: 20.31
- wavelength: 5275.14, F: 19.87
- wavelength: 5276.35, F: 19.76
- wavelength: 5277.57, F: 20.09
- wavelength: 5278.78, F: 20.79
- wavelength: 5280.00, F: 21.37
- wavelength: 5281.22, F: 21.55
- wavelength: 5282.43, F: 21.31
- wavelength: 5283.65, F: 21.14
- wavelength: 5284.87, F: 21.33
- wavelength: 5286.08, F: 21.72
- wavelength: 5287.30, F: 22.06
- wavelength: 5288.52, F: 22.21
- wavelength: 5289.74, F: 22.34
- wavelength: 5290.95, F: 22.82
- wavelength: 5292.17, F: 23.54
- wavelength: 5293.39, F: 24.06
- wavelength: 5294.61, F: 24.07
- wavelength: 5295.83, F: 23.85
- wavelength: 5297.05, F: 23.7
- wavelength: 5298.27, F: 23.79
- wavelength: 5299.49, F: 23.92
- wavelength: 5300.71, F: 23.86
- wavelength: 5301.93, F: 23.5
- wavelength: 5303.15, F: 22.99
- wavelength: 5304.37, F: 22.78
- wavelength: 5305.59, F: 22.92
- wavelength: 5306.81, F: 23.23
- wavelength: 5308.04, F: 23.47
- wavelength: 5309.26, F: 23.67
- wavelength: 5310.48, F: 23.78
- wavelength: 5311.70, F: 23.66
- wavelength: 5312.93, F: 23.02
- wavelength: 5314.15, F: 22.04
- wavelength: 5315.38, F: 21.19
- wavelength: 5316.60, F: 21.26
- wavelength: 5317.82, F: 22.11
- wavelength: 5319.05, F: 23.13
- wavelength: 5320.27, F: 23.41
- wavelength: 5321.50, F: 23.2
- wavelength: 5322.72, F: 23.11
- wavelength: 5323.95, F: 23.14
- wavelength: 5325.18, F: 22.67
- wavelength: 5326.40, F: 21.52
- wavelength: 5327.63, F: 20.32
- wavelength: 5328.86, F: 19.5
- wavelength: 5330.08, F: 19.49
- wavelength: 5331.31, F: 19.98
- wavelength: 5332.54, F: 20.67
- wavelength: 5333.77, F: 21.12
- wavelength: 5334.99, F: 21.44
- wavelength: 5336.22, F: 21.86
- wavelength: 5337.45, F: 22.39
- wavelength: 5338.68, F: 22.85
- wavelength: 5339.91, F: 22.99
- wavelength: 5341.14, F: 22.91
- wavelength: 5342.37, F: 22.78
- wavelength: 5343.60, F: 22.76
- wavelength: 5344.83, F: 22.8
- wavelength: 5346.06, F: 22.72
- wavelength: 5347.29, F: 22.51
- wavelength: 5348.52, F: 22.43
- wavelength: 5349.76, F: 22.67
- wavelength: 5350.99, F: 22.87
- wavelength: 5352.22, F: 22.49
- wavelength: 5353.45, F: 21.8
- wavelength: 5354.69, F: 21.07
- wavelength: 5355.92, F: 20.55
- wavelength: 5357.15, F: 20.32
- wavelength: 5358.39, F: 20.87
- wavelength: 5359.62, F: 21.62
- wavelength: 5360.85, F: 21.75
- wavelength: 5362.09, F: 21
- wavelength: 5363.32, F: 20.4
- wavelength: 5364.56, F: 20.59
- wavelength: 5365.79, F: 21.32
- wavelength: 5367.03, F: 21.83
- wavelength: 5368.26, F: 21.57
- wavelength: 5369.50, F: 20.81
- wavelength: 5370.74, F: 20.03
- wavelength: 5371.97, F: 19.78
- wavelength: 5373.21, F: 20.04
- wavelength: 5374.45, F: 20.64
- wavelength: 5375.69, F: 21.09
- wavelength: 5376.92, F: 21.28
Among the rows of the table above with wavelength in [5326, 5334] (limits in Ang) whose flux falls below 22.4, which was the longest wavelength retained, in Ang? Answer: 5333.77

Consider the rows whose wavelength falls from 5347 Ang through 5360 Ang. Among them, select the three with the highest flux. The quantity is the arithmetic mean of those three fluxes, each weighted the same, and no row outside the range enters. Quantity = 22.7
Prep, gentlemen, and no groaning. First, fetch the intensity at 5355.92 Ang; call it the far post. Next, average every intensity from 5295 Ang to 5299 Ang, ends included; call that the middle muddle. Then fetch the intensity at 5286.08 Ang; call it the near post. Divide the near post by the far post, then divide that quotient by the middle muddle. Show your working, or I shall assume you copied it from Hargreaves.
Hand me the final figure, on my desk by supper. 0.0444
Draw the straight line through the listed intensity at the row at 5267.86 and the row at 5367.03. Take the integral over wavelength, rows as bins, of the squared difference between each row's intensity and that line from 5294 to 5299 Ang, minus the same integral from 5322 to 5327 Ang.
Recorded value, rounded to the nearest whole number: 13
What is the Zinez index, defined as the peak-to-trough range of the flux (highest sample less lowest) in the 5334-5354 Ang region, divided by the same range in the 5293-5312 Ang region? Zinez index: 1.2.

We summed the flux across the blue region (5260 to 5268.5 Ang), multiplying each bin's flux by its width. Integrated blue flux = 179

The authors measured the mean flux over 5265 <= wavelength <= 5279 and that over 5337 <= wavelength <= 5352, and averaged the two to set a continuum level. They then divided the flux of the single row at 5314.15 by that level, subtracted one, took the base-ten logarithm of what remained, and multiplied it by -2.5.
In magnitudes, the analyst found 5.0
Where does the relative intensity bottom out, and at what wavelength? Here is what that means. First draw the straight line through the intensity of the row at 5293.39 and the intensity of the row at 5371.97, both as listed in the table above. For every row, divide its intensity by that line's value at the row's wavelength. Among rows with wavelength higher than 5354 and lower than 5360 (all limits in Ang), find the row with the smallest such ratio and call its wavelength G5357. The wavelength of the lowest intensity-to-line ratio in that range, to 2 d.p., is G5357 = 5357.15 Ang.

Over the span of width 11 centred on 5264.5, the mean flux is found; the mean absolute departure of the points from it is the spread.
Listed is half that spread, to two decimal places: 0.30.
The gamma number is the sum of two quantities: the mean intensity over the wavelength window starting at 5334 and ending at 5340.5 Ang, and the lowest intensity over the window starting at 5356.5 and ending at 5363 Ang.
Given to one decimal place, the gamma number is 42.6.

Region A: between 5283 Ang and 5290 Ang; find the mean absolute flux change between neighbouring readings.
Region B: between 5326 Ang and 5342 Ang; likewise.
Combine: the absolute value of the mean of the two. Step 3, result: 0.354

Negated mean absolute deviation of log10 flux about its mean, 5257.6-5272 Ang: -0.0108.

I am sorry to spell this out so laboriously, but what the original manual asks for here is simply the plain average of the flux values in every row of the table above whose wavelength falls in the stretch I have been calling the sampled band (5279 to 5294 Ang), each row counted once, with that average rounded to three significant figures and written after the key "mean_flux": 22.1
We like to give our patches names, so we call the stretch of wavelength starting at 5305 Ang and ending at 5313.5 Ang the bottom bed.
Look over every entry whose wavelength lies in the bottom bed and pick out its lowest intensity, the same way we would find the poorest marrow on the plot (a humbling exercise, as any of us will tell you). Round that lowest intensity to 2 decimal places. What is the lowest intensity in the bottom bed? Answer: 22.92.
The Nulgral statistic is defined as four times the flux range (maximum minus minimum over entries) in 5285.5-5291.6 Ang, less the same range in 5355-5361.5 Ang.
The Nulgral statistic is 3.0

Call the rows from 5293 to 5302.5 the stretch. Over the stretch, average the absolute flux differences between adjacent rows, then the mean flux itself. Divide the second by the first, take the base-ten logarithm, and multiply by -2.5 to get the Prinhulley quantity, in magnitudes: -5.53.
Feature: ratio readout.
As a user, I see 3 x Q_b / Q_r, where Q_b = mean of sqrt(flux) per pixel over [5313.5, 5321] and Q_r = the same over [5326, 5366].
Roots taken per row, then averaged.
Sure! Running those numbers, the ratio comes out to 3.04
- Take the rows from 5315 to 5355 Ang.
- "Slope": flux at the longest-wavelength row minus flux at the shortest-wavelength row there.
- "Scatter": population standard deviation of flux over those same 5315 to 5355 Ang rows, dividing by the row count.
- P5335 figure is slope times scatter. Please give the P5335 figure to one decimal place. -0.1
